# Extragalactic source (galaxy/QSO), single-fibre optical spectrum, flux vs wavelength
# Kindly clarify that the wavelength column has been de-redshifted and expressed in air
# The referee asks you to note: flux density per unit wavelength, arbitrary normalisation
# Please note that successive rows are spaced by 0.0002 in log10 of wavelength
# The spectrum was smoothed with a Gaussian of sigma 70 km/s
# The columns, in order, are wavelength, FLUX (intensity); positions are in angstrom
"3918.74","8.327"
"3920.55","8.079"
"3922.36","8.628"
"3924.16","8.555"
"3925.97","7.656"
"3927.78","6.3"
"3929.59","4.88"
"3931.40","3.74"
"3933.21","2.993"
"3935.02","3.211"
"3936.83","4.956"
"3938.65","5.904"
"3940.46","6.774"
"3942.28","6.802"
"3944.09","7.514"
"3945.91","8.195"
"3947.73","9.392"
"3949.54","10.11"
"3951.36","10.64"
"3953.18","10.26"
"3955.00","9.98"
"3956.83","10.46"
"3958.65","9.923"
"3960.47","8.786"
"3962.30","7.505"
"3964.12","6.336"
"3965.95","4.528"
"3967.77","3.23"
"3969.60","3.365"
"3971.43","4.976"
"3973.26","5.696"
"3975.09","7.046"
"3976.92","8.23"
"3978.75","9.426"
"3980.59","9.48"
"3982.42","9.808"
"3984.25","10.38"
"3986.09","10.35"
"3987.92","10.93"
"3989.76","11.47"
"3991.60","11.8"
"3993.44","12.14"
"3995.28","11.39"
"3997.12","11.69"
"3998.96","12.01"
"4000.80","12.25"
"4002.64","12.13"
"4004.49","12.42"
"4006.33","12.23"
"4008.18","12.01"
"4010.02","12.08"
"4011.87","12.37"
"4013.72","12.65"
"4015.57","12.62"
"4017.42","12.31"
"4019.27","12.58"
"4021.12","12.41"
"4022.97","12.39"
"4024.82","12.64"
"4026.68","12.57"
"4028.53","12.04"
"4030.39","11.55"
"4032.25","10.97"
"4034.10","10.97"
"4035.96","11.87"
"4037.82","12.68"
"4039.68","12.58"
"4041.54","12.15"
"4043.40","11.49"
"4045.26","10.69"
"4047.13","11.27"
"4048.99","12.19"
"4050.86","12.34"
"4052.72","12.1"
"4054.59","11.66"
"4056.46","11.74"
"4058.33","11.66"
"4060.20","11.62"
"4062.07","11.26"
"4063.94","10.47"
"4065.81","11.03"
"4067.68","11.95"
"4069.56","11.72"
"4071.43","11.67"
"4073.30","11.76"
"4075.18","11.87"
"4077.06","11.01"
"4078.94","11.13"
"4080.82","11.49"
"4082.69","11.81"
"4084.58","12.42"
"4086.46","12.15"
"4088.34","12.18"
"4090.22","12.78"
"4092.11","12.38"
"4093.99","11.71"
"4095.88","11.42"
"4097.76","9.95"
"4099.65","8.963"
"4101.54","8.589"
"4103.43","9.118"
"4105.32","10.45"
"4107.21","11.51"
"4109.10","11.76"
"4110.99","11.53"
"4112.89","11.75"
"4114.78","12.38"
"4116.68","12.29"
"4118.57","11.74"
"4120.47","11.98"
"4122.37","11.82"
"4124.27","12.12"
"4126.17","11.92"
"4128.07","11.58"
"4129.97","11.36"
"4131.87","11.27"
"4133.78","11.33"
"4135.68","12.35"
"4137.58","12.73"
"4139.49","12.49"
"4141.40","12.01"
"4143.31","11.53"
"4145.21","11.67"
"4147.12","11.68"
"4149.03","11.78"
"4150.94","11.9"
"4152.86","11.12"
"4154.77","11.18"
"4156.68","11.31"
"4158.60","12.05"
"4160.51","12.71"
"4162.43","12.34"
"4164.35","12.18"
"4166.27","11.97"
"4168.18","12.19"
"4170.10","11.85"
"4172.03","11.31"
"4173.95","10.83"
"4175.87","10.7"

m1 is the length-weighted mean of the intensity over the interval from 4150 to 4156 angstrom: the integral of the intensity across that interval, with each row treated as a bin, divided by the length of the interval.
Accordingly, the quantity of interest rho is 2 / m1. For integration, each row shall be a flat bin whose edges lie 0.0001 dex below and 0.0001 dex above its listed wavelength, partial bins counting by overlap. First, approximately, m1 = 11.4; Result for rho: 0.18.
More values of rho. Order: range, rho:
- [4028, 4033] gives 0.17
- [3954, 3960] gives 0.20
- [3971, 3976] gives 0.33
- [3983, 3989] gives 0.19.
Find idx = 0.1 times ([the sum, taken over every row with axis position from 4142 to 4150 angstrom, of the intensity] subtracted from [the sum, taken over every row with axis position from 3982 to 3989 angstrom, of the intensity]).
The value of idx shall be -0.5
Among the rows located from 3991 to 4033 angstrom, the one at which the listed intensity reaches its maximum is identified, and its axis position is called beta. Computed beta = 4013.72 angstrom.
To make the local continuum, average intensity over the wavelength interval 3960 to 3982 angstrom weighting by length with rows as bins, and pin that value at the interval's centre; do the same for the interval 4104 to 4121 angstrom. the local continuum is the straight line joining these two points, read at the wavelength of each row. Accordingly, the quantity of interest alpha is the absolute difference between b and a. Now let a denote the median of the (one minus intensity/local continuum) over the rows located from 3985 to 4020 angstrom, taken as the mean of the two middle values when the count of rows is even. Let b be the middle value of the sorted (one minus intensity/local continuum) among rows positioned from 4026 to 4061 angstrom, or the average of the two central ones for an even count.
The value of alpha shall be 0.28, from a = -0.56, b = -0.27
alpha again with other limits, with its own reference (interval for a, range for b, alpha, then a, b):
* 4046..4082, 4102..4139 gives 0.17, -0.16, 0.01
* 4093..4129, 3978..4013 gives 0.54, 0.01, -0.54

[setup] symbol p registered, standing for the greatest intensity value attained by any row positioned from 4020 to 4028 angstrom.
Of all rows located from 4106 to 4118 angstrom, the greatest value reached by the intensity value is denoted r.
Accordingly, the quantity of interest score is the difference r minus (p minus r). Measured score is 12.1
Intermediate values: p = 12.64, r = 12.38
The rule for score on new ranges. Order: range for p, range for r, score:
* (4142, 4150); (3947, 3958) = 9.5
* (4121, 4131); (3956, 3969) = 8.8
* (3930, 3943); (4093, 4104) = 16.6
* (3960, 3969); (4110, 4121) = 16.0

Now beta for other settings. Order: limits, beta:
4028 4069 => 4037.82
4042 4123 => 4090.22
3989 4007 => 4004.49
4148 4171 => 4160.51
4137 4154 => 4137.58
